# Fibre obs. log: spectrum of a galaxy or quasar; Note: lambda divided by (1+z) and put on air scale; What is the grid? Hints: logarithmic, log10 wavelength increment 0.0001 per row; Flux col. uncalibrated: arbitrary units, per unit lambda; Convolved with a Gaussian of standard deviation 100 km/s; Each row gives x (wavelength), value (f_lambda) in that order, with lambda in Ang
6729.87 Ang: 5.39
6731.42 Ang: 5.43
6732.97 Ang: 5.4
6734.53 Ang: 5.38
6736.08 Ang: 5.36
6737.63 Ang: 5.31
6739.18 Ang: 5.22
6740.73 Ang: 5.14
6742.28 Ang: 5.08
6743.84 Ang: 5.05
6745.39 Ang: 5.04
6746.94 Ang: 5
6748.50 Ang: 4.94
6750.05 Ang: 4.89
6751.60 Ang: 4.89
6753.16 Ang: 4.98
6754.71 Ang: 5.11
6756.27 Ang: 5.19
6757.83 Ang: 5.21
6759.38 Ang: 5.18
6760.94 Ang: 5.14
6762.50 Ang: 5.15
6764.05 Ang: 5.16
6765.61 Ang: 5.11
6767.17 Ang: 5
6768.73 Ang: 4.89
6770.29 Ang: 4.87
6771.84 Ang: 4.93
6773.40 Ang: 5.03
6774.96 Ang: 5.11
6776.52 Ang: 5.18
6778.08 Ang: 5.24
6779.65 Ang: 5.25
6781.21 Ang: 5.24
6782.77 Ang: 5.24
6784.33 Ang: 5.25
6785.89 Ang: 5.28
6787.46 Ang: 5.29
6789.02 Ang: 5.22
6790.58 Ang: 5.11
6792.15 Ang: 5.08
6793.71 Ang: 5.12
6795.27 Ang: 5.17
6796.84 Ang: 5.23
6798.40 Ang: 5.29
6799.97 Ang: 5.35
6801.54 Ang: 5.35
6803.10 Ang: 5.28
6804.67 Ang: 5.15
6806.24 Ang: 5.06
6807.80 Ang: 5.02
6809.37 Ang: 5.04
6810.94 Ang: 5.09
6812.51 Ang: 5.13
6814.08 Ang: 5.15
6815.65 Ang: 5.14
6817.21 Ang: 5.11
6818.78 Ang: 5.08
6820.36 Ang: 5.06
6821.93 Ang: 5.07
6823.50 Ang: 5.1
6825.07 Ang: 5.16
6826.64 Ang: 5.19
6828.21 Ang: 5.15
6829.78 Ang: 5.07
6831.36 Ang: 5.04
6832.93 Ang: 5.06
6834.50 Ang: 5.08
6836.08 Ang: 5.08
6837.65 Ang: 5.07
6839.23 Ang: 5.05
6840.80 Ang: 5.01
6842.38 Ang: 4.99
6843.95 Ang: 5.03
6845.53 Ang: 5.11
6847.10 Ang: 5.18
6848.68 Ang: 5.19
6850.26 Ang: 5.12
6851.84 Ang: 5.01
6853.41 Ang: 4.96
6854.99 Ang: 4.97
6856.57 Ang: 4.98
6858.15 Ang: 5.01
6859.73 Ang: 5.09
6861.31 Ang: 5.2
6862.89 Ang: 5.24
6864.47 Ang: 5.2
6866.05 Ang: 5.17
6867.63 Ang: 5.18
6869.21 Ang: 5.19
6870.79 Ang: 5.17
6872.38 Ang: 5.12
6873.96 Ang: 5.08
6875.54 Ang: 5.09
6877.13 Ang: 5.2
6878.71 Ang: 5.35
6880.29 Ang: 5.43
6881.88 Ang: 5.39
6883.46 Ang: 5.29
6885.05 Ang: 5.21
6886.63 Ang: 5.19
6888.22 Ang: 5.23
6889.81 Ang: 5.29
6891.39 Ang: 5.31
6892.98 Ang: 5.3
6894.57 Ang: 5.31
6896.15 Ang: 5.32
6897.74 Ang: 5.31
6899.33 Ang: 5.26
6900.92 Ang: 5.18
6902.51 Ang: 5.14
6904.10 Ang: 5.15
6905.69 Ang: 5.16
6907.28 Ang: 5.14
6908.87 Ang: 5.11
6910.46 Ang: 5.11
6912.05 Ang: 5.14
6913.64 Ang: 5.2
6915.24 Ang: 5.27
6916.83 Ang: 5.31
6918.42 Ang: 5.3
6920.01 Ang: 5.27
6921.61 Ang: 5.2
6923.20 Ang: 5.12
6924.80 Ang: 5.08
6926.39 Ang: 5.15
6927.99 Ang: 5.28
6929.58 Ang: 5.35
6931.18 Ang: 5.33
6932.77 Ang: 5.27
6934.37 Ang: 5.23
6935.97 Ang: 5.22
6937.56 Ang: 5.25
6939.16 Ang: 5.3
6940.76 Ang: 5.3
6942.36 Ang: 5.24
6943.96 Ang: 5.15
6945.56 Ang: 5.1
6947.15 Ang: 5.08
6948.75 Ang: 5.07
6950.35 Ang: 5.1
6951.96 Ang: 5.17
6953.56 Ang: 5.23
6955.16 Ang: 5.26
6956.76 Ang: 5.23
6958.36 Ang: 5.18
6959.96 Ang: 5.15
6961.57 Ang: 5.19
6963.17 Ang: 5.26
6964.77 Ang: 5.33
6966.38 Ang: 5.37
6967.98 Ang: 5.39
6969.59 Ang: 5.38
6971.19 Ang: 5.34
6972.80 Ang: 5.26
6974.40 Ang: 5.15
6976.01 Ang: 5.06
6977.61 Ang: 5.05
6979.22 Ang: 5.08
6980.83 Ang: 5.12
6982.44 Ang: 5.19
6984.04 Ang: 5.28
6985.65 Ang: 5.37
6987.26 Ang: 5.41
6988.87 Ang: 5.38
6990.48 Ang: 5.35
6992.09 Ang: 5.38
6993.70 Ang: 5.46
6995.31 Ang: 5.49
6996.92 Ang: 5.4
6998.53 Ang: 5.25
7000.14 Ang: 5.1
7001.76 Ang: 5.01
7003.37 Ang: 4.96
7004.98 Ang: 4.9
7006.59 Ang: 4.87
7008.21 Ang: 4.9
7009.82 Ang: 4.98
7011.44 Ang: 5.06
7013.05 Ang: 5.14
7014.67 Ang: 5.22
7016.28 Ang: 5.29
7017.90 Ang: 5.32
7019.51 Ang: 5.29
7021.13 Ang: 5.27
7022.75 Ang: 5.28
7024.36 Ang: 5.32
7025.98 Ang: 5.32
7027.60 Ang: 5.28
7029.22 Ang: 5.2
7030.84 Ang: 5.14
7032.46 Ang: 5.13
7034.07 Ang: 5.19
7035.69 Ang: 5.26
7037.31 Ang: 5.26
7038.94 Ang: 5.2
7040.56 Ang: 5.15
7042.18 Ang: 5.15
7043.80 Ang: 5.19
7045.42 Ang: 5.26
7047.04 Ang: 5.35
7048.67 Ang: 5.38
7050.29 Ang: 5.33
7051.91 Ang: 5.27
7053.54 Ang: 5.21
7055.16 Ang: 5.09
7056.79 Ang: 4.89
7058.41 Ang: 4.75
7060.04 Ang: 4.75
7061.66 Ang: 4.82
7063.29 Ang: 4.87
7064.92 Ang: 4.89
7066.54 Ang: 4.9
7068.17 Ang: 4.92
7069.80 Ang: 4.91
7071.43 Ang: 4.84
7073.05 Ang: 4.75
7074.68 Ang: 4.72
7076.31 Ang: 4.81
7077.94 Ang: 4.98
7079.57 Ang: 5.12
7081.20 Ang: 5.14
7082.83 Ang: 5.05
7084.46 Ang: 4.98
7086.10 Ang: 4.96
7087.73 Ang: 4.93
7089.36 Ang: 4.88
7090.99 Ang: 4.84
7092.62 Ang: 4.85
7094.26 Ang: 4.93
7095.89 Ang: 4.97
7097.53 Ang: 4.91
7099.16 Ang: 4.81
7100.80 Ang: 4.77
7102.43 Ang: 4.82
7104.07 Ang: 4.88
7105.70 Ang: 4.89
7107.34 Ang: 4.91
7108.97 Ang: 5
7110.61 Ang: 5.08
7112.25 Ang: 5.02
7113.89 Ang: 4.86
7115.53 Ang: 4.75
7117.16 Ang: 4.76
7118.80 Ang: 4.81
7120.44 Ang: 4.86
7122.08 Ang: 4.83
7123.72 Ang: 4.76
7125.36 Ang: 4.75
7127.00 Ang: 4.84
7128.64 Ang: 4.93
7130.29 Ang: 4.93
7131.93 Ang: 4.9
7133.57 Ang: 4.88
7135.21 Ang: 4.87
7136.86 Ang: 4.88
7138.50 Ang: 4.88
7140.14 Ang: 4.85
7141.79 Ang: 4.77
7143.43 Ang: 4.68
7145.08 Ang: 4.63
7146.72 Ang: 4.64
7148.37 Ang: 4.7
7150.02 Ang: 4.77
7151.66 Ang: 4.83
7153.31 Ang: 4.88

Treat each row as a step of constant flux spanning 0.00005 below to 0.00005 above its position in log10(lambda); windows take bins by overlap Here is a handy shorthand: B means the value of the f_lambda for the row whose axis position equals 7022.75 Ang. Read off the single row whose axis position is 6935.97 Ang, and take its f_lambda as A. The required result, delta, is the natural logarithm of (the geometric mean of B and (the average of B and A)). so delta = 1.66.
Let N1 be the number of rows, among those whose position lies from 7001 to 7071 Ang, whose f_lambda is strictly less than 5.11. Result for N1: 17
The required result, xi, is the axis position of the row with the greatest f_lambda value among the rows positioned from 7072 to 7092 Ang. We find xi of 7081.20 Ang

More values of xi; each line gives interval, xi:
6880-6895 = 6880.29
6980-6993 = 6987.26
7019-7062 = 7048.67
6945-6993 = 6987.26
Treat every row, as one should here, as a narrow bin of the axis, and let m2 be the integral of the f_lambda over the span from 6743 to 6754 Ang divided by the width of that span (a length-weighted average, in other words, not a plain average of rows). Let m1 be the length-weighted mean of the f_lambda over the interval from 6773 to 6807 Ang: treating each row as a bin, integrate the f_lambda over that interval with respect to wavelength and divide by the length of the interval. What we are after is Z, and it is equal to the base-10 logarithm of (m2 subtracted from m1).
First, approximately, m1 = 5.21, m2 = 4.97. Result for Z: -0.63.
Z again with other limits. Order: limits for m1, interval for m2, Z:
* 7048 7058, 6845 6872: -1.21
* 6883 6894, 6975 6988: -1.19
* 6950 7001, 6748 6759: -0.66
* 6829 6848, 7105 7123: -0.75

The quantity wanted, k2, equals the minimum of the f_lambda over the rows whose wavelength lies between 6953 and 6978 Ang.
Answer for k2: 5.05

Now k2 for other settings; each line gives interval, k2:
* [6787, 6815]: 5.02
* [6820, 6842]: 5.01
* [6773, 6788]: 5.03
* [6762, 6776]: 4.87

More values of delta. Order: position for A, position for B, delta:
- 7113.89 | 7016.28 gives 1.65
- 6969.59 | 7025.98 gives 1.67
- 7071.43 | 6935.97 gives 1.63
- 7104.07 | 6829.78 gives 1.61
